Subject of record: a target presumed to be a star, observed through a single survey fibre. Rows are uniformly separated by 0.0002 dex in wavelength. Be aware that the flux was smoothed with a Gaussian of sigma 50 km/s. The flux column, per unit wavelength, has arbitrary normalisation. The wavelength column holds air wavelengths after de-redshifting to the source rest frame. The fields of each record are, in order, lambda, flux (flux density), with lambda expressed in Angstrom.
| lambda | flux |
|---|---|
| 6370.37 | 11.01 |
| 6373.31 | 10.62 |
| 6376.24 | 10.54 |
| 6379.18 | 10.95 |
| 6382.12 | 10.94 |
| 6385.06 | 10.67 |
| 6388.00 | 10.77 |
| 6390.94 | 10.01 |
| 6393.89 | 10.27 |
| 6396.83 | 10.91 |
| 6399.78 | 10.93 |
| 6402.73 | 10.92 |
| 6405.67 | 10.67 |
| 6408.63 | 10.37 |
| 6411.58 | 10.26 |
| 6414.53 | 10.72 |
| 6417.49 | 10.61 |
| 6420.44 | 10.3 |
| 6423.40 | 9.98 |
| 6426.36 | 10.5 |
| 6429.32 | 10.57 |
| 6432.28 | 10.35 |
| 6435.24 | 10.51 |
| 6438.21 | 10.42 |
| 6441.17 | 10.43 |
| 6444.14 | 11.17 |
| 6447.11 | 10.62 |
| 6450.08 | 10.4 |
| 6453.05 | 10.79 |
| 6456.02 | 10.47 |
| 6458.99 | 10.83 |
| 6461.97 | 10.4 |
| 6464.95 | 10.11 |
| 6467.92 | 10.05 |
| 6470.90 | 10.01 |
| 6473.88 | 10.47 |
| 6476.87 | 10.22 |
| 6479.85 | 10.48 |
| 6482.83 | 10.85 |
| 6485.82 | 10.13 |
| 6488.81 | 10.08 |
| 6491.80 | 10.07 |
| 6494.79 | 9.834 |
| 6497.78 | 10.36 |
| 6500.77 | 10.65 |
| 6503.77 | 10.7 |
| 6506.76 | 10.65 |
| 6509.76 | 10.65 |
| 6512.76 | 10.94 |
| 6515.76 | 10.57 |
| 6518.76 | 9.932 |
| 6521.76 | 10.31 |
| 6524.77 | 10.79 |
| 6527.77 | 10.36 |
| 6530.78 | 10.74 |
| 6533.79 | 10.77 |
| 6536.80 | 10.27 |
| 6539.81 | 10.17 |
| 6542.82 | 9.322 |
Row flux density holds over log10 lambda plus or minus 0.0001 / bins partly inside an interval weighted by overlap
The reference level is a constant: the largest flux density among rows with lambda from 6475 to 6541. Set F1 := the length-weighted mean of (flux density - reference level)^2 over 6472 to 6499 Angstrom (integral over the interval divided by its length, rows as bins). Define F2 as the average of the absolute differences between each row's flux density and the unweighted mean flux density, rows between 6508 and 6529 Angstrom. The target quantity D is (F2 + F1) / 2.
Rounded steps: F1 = 0.53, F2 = 0.263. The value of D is 0.39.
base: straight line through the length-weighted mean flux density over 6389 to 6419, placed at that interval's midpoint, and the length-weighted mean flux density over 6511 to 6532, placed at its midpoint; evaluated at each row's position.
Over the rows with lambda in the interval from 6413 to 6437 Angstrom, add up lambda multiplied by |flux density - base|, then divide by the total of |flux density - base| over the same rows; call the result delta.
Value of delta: 6423.6 Angstrom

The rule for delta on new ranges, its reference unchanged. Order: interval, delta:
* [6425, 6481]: 6457.7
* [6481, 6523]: 6500.1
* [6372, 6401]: 6389.5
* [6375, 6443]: 6404.3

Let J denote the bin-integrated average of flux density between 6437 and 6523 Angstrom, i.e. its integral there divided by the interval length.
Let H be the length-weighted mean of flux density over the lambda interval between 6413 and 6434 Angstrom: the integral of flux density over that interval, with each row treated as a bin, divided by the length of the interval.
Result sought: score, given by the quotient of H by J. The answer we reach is 1.00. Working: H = 10.44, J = 10.44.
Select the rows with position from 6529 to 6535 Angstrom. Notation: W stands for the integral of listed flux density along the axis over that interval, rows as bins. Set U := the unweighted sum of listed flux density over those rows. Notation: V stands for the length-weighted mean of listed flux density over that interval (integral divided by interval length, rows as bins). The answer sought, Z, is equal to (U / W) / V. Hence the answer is 0.0312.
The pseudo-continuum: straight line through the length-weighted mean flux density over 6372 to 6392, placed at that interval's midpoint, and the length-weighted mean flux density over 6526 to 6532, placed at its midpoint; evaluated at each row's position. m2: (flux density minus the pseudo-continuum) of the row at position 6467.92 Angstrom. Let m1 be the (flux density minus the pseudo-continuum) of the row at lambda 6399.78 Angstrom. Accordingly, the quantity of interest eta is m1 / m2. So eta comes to -0.5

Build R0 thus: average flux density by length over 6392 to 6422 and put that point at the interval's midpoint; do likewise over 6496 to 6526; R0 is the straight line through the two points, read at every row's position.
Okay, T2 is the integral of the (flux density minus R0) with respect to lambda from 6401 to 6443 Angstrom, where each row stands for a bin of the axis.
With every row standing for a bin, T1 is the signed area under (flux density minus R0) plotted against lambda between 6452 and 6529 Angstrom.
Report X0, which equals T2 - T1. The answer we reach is 7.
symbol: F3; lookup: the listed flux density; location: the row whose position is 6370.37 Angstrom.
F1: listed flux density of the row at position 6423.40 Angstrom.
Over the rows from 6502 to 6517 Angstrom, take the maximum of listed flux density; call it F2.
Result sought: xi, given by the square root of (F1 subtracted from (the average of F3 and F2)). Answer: 1.00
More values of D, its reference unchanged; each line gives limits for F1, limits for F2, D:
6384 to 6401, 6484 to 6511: 0.26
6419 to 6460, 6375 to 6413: 0.25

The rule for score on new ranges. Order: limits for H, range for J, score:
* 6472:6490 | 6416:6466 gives 0.99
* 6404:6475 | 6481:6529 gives 1.00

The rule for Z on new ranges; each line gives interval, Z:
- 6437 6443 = 0.0317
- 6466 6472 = 0.0331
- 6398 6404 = 0.0306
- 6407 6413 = 0.0323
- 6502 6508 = 0.0312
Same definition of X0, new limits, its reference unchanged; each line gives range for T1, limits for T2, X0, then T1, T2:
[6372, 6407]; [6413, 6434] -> -6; 3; -3.1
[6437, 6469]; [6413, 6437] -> -2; -1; -3.3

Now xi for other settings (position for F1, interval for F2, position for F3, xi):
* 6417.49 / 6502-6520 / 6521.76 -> 0.12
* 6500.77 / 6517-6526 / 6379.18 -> 0.47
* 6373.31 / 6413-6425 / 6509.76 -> 0.25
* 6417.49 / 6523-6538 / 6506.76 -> 0.33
